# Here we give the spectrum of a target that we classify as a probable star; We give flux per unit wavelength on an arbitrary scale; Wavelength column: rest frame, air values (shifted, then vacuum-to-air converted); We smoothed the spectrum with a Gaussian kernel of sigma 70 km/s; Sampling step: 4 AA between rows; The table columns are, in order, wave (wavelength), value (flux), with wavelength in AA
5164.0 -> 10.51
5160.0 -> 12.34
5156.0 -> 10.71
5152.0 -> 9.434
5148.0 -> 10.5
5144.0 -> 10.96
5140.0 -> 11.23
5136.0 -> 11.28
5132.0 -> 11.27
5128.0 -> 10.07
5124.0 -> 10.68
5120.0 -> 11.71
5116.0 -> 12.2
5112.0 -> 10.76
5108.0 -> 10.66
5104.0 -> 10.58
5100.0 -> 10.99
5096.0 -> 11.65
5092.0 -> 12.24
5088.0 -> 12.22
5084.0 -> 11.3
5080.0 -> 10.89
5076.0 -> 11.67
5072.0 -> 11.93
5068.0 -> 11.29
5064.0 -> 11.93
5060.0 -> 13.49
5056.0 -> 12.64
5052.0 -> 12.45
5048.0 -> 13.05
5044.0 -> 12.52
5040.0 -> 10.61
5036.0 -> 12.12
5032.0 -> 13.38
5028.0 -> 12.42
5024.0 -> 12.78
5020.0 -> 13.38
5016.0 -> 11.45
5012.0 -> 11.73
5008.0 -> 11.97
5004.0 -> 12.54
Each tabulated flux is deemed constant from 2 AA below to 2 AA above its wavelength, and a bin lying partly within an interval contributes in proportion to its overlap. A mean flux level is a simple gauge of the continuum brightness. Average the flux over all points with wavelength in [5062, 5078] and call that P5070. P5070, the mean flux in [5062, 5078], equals 11.7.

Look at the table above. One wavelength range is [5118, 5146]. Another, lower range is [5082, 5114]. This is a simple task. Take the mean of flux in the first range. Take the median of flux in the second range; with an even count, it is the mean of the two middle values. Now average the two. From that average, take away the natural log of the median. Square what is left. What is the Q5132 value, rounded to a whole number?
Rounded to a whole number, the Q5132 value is 75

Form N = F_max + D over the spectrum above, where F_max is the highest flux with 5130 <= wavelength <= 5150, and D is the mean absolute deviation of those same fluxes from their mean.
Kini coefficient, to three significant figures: 11.5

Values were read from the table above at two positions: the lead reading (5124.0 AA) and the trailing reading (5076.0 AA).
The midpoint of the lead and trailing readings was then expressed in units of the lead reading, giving 1.05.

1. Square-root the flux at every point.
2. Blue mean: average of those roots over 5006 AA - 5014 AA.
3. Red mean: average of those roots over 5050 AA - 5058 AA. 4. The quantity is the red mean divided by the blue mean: 1.03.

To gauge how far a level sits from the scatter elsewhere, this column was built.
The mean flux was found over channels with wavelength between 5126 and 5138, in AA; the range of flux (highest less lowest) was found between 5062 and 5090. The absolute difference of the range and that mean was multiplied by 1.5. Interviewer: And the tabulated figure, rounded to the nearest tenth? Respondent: 14.3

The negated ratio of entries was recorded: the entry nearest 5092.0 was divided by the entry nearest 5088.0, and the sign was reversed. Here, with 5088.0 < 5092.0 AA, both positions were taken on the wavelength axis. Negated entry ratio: -1.00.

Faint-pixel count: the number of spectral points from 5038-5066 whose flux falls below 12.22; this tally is 2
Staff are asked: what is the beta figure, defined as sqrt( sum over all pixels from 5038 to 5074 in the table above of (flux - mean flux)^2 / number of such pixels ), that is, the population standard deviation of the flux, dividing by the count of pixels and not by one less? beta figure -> 0.83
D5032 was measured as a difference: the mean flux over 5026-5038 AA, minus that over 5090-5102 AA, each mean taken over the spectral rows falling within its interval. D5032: 1.0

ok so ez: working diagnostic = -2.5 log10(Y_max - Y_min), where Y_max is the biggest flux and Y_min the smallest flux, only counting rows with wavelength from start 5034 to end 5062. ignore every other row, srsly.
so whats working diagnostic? -1.1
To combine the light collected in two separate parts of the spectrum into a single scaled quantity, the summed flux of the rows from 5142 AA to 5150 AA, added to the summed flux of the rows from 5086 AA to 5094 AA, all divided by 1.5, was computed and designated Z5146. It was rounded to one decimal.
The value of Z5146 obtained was 30.6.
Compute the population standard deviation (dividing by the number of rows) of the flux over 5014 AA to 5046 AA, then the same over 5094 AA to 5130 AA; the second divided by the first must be 0.72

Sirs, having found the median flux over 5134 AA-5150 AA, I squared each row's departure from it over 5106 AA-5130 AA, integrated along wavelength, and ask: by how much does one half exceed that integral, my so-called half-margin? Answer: -12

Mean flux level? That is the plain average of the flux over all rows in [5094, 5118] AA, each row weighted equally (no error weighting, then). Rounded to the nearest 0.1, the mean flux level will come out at 11.1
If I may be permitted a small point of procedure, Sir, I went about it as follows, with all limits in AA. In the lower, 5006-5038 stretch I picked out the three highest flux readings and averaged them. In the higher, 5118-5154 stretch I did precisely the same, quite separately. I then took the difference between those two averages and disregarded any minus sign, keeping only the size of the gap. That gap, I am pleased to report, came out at 1.76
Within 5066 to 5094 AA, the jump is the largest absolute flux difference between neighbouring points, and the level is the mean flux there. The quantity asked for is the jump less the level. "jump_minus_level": -10.7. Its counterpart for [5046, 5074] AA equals -10.8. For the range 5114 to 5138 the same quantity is -10.0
